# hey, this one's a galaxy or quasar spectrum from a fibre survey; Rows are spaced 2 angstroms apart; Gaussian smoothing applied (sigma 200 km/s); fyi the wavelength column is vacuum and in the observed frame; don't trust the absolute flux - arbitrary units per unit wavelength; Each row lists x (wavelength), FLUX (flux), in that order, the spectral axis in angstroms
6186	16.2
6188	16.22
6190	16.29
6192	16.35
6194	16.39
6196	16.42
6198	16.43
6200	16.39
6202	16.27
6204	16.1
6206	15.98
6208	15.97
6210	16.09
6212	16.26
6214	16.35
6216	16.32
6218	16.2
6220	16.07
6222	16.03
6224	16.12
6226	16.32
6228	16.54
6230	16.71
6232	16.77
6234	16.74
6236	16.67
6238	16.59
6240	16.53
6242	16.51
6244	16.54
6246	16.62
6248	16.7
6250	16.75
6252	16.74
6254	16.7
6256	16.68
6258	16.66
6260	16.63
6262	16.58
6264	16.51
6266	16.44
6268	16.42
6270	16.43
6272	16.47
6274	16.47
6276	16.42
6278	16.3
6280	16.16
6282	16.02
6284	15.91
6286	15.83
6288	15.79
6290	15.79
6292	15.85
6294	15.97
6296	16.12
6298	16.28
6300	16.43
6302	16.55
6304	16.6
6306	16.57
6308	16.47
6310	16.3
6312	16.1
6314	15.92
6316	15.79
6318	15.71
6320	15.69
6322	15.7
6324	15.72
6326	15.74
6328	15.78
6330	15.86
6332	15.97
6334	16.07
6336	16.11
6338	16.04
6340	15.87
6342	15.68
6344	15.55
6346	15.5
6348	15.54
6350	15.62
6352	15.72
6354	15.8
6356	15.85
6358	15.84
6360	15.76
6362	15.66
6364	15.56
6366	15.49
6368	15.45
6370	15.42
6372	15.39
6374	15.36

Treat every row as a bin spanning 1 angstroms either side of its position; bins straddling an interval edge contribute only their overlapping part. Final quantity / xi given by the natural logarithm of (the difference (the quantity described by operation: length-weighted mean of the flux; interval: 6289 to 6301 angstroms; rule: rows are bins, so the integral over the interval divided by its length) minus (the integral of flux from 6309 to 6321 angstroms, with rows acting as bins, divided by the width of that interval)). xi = -1.9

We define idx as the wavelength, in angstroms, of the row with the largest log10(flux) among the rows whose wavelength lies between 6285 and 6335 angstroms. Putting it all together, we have 6304 angstroms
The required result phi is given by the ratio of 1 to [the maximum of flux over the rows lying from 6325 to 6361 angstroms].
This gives 0.0621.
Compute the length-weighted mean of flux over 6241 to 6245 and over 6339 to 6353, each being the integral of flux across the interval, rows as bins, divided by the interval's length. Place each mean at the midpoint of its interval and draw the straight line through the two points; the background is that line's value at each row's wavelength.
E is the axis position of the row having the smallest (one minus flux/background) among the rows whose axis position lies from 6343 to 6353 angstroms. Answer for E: 6352 angstroms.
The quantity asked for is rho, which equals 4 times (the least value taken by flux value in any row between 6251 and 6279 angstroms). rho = 65.2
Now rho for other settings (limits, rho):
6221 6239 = 64.1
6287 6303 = 63.2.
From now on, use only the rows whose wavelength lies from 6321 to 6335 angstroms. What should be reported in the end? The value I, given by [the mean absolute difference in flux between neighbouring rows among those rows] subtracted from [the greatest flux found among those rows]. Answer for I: 16.0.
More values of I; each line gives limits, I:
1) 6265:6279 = 16.4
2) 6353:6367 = 15.8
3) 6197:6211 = 16.3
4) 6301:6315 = 16.5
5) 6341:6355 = 15.7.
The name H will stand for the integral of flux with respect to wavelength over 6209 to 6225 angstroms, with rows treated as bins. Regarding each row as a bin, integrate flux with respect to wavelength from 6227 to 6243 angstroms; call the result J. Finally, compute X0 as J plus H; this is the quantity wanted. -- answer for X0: 525.0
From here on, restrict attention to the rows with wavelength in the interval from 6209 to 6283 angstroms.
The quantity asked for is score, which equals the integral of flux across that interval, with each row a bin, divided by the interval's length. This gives 16.46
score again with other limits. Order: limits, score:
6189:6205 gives 16.33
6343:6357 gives 15.65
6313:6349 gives 15.79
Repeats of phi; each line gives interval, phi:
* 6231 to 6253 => 0.0596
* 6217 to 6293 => 0.0596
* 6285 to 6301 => 0.0609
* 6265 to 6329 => 0.0602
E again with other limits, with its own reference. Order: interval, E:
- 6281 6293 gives 6282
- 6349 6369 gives 6358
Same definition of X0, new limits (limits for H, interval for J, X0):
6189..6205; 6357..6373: 510.4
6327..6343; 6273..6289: 512.6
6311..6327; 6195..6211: 512.0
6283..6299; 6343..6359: 505.9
